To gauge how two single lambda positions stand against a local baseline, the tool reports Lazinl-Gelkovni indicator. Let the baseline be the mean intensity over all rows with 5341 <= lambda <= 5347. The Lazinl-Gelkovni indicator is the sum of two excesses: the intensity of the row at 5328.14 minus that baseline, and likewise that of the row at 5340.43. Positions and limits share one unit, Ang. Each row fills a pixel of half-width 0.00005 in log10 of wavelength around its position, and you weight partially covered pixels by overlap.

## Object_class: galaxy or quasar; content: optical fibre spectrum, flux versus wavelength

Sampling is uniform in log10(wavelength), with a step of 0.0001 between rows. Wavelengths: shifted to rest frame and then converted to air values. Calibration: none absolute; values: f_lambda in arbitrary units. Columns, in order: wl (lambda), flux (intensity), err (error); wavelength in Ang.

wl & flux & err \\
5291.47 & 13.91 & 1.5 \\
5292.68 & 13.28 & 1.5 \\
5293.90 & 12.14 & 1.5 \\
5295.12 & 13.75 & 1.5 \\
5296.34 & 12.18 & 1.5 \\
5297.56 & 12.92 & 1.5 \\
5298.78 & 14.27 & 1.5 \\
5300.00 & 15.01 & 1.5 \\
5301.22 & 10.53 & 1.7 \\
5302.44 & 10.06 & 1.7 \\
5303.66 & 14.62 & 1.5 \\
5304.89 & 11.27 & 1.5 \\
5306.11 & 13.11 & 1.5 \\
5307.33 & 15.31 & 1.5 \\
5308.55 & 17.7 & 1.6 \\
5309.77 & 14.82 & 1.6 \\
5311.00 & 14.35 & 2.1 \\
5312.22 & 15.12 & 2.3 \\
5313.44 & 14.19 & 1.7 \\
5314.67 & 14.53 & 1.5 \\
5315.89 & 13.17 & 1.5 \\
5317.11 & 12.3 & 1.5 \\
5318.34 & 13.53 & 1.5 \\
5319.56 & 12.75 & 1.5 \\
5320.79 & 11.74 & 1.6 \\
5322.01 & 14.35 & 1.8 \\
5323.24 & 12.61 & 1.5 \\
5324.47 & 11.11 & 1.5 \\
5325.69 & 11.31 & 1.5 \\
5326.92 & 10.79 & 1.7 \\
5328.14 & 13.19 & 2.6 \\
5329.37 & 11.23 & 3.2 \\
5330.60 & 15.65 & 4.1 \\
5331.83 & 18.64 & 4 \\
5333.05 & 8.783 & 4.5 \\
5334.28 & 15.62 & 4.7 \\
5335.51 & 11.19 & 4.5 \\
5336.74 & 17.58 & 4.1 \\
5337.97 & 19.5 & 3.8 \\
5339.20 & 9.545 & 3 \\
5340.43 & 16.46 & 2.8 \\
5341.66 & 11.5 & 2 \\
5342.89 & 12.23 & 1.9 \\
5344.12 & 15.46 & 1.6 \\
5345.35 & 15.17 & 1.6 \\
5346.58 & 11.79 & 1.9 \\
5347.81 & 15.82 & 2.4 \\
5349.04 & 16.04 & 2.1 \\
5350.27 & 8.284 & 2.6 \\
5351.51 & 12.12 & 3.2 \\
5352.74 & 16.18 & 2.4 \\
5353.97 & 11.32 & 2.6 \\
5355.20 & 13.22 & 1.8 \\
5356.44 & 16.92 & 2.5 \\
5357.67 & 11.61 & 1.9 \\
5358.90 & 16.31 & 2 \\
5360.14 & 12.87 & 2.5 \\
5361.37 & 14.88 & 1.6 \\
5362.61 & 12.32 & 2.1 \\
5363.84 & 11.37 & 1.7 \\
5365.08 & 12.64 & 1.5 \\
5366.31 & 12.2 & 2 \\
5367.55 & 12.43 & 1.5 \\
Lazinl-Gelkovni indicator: 3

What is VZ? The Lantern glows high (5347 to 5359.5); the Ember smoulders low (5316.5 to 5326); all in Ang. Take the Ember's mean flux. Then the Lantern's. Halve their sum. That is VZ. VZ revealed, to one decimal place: 13.1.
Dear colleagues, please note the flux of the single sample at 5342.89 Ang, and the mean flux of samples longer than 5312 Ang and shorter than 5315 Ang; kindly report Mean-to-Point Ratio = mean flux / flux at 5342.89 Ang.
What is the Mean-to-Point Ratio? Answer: 1.19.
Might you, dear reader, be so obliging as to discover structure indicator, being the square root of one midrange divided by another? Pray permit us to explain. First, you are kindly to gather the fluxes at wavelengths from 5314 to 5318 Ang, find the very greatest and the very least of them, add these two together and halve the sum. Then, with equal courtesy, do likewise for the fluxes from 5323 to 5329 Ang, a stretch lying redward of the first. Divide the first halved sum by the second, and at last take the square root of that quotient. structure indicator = 1.06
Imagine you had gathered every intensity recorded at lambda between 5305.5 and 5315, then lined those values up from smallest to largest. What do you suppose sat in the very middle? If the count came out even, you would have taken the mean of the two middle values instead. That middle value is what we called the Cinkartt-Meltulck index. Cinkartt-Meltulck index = 14.7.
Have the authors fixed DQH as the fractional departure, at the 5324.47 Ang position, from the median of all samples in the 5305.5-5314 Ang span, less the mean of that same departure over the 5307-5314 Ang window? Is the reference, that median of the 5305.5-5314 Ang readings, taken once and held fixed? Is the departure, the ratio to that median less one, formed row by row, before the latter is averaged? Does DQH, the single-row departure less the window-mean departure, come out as -0.28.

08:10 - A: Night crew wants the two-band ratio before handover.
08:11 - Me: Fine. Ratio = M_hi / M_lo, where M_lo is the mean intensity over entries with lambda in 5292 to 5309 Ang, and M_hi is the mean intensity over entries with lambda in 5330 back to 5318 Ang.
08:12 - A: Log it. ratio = 0.92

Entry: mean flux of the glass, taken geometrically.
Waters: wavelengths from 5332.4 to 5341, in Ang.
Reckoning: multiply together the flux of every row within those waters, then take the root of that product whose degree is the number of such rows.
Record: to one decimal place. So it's 13.5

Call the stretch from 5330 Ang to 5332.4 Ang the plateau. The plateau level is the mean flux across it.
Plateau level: 17.1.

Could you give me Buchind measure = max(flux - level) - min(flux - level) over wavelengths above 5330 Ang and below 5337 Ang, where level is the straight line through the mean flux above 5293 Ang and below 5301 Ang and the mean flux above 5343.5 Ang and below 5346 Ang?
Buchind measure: 9.9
